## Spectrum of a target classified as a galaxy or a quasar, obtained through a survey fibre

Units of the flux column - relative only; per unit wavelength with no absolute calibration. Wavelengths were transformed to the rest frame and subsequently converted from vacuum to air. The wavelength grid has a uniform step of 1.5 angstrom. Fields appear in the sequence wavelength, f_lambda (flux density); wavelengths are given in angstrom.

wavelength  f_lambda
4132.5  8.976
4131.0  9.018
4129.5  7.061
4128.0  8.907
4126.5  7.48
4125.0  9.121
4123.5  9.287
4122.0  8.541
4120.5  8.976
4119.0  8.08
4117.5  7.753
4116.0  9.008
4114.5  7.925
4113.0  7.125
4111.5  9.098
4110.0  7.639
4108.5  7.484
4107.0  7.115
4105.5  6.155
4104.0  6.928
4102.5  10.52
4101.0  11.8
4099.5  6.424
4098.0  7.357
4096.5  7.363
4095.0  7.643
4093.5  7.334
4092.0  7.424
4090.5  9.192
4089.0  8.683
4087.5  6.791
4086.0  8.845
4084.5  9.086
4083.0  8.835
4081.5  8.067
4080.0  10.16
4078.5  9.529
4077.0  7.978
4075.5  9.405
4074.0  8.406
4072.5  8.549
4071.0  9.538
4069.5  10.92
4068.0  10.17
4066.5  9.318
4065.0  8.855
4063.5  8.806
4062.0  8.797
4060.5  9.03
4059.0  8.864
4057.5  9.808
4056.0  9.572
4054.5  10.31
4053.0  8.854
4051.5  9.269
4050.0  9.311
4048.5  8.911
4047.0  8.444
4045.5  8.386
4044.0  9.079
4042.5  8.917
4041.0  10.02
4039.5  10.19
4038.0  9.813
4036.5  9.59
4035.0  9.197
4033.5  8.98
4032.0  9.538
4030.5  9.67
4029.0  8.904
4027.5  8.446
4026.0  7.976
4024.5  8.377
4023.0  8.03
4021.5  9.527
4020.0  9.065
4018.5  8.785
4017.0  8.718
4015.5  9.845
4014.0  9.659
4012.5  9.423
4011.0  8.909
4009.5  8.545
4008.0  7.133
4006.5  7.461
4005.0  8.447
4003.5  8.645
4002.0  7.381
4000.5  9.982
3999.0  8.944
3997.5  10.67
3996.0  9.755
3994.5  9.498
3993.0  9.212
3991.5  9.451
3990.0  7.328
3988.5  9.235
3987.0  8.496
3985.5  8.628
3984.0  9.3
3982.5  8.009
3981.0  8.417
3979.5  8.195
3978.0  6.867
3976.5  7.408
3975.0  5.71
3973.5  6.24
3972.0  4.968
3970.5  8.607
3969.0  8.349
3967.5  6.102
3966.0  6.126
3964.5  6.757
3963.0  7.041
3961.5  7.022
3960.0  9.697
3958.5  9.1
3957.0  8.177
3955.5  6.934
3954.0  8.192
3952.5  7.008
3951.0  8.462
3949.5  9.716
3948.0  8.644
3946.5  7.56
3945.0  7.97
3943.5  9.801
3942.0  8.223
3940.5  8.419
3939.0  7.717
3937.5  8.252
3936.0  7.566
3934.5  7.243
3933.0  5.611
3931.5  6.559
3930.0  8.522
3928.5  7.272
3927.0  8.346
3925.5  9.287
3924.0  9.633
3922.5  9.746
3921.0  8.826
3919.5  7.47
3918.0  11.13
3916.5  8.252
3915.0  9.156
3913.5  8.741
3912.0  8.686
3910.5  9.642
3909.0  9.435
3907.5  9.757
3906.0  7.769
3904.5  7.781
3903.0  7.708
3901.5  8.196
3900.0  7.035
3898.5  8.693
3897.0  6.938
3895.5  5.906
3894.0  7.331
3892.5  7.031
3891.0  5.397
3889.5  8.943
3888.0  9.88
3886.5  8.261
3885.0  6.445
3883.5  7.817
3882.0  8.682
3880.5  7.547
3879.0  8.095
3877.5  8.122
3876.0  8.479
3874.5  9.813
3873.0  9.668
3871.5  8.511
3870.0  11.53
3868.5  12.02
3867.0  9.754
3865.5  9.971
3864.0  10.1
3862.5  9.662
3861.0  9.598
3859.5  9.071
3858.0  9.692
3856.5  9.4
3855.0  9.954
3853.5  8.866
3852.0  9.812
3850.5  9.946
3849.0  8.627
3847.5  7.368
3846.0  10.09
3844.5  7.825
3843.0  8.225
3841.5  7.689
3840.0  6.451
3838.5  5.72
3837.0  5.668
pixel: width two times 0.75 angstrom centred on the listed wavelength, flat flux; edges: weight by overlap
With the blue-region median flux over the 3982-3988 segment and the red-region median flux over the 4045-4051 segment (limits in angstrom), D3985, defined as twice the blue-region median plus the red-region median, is 25.8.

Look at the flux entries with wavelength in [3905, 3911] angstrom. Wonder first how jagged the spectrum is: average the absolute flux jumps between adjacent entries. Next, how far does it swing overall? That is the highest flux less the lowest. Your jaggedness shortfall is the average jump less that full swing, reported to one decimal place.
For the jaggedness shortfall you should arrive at -1.1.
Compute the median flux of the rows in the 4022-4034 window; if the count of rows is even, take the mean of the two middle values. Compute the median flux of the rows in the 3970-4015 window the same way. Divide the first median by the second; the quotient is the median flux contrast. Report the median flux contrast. 1.01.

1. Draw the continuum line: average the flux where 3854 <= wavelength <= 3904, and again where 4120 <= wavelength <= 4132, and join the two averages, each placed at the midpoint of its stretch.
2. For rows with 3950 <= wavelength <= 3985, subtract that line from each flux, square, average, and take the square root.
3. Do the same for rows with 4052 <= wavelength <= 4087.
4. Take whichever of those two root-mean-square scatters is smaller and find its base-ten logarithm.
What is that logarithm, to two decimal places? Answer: -0.02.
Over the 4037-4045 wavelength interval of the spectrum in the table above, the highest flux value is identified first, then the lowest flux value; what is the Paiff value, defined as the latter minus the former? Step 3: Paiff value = -1.27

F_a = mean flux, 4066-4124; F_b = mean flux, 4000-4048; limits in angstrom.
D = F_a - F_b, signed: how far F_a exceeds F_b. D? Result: -0.4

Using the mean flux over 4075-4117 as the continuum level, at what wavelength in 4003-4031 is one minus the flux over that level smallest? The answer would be 4015.5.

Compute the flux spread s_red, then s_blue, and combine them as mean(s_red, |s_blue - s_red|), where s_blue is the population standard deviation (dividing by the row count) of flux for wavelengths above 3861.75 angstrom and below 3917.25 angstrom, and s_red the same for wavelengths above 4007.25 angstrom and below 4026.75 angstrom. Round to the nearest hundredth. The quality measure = 0.69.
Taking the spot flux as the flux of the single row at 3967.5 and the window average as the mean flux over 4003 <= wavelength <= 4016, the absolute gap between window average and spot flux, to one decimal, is 2.6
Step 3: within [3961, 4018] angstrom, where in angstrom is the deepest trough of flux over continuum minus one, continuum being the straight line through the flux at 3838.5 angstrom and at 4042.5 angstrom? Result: 3972.0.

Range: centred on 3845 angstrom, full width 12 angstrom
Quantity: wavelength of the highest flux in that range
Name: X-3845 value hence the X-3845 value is 3846.0 angstrom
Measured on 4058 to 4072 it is 4069.5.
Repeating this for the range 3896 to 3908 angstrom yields 3907.5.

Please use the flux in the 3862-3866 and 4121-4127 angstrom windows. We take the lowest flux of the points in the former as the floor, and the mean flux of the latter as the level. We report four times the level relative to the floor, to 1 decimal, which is 3.6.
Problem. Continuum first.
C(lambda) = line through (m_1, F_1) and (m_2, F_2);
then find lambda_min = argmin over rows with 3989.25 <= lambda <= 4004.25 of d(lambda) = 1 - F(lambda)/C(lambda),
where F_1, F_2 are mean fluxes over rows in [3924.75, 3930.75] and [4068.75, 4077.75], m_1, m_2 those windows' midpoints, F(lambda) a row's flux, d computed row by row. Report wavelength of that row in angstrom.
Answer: 3997.5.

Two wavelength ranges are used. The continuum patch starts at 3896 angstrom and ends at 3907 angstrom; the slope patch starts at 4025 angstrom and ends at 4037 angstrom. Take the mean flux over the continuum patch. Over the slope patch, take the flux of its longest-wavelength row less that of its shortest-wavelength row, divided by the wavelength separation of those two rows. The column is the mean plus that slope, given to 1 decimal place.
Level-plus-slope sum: 7.9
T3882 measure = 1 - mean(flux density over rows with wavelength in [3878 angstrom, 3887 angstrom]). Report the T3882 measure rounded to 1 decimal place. -6.8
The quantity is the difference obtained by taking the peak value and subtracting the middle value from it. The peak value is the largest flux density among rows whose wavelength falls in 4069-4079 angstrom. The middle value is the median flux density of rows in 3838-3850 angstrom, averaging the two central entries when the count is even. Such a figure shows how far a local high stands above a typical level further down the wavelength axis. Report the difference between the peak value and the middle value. 3.2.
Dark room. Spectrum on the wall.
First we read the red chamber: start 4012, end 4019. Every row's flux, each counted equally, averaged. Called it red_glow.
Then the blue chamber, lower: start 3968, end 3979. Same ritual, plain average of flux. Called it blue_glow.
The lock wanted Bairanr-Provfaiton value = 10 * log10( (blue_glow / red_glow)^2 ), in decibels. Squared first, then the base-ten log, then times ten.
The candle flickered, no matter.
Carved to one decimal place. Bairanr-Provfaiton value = -2.6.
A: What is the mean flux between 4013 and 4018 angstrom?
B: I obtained 9.4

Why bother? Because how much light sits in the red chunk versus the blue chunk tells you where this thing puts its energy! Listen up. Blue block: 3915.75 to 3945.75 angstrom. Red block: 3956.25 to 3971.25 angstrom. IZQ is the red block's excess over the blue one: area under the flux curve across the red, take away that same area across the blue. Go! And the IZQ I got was -133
